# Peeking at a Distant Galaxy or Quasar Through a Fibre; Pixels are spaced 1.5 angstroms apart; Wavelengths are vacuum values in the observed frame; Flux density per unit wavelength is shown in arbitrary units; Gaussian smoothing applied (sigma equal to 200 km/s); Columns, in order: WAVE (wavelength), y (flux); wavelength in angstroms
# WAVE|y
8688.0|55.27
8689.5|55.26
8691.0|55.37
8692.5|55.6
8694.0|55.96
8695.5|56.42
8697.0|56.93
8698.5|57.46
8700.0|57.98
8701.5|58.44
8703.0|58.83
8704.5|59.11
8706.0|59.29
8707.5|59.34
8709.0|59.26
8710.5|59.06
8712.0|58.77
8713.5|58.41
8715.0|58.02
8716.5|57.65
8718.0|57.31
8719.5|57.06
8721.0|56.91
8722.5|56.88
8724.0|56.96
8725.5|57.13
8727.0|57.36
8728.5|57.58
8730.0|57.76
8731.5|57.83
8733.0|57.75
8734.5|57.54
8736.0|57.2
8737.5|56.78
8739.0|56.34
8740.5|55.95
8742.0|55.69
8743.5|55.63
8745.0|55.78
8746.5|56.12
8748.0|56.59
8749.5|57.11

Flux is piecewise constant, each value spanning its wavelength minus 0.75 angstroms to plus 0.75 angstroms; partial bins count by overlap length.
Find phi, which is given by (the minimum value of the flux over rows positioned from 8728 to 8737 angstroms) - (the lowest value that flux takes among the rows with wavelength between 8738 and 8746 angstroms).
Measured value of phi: 1.6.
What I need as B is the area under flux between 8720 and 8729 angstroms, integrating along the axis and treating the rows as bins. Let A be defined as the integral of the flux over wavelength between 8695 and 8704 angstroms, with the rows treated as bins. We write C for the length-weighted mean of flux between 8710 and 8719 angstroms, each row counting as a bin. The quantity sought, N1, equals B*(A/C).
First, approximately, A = 520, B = 514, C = 58.1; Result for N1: 4595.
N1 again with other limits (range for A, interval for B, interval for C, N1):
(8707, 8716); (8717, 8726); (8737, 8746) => 4849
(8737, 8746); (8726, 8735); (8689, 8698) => 4670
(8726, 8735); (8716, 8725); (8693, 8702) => 4667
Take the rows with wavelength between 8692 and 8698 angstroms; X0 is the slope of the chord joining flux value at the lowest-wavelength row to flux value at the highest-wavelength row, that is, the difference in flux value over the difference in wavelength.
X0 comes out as 0.30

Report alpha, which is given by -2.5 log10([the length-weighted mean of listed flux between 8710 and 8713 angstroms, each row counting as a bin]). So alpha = -4.425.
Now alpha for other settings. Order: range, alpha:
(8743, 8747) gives -4.367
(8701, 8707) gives -4.426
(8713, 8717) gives -4.409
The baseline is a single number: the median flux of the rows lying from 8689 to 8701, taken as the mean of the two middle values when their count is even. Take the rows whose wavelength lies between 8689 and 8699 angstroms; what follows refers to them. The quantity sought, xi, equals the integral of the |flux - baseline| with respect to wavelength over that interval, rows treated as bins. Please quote 7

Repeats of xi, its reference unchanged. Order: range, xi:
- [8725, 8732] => 9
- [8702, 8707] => 14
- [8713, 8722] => 12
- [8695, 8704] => 14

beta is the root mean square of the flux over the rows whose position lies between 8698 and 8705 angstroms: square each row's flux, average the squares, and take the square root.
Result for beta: 58.4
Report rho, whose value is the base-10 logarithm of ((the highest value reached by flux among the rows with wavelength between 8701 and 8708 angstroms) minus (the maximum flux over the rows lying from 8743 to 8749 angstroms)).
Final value 0.4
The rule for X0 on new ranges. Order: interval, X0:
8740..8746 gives -0.04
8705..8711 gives -0.05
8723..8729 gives 0.14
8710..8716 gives -0.23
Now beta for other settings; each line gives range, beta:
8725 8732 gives 57.5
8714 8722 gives 57.4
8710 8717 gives 58.4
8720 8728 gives 57.0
